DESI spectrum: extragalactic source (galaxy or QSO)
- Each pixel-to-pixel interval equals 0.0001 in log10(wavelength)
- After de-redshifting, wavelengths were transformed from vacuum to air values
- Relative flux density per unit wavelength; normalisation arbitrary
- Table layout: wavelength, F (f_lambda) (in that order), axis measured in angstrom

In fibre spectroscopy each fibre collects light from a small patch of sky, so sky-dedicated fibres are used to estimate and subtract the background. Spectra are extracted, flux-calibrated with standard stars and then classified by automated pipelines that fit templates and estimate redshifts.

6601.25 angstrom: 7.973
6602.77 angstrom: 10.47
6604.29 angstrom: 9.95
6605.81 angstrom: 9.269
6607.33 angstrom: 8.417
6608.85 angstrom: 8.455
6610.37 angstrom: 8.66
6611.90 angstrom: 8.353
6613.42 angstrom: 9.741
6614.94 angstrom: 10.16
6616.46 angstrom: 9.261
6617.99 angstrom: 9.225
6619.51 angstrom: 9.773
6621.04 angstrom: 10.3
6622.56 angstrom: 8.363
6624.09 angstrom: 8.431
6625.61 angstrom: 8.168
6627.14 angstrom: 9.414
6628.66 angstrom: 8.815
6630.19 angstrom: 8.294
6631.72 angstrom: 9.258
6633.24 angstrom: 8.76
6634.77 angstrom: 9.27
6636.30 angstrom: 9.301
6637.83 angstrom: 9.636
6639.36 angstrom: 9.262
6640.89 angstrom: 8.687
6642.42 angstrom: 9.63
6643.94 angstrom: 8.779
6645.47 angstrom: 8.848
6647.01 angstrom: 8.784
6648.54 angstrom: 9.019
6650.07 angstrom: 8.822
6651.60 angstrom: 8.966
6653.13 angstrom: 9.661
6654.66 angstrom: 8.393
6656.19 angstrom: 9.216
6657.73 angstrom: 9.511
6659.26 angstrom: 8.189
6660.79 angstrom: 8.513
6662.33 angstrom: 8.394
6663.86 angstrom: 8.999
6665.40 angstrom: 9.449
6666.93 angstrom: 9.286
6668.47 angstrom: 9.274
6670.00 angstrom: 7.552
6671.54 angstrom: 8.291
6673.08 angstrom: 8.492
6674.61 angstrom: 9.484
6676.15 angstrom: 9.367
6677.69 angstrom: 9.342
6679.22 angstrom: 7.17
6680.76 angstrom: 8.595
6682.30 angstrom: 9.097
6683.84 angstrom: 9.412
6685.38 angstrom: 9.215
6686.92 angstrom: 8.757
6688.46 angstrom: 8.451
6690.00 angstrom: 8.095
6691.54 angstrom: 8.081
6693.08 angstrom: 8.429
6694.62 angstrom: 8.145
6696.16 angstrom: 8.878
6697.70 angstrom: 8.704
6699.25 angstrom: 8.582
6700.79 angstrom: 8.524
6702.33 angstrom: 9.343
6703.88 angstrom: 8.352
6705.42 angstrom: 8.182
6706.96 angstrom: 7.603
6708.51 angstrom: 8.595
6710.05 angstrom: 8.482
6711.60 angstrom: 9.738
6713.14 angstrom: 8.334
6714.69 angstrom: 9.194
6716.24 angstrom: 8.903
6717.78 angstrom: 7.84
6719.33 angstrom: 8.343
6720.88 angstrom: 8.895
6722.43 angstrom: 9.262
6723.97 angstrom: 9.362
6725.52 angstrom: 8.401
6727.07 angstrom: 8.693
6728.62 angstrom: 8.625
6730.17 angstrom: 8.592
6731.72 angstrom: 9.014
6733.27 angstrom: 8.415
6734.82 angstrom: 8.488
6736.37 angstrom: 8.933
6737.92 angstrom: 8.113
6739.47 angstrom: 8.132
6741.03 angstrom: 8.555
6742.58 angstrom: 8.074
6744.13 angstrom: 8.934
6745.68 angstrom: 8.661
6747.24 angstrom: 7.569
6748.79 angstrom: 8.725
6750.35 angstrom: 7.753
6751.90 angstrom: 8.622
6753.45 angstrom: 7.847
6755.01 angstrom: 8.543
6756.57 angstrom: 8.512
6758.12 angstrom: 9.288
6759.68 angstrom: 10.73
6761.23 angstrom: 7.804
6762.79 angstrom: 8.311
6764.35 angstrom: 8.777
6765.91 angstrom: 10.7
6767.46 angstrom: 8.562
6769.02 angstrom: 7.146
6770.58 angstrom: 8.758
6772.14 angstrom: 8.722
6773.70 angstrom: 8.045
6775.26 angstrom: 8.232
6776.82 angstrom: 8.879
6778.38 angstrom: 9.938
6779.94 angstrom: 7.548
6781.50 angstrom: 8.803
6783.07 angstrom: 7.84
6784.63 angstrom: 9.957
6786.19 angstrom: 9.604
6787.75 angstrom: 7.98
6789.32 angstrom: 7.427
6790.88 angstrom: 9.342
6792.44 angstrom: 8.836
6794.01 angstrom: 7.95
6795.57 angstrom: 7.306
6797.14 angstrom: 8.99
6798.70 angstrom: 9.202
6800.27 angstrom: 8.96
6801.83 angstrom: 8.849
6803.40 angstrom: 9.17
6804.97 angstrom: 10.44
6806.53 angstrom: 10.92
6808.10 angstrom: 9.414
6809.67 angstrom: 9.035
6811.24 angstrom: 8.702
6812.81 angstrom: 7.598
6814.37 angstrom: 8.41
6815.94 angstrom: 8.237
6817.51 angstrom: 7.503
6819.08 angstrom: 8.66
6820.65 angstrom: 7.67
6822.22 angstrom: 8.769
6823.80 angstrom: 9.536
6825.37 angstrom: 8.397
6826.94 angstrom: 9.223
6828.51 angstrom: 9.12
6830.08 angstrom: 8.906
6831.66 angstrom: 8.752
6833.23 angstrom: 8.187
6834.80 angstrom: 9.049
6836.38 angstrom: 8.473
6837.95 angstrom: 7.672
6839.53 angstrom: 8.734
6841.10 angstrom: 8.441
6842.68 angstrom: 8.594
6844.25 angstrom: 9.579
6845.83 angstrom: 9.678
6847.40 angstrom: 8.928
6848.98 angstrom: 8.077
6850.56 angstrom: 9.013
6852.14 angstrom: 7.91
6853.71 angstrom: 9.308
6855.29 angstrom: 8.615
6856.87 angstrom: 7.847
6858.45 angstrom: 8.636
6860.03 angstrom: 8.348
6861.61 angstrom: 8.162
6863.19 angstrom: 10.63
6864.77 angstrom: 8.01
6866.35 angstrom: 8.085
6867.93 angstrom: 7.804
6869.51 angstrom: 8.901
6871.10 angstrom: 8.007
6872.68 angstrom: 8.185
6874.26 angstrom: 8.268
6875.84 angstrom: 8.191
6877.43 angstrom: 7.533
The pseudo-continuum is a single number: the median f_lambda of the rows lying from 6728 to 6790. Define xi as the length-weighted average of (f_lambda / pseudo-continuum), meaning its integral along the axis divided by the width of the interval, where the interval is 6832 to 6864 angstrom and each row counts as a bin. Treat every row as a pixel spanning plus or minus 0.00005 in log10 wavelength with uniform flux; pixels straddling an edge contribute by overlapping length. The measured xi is 1.02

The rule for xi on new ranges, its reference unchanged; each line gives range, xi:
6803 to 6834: 1.03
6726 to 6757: 0.99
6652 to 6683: 1.03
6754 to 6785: 1.02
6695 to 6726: 1.01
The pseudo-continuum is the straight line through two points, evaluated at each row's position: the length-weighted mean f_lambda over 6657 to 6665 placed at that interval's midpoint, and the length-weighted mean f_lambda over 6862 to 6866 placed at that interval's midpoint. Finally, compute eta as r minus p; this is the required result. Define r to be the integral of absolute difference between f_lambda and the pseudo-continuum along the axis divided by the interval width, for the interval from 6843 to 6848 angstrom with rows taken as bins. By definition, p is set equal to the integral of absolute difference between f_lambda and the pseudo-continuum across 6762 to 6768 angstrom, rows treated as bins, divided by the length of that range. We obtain -0.3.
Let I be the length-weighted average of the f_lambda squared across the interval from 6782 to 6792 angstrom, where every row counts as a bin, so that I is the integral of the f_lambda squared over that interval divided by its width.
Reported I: 76.6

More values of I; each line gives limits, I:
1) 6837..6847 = 77.7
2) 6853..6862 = 72.3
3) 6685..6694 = 71.9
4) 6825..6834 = 77.3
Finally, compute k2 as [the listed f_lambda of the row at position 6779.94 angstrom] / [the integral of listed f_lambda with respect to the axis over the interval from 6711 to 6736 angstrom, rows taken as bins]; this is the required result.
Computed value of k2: 0.0345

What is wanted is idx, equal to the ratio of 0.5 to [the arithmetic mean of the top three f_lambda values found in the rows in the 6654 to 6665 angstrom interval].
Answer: 0.054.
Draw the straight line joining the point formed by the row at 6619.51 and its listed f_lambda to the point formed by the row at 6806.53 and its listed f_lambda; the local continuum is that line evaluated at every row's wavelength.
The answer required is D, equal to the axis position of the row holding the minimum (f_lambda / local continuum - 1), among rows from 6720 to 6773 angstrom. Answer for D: 6769.02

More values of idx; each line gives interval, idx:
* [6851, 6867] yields 0.052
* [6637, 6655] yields 0.052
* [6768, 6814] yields 0.048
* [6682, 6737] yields 0.053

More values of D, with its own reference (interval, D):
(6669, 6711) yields 6679.22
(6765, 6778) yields 6769.02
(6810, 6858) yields 6817.51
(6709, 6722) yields 6717.78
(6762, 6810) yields 6769.02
